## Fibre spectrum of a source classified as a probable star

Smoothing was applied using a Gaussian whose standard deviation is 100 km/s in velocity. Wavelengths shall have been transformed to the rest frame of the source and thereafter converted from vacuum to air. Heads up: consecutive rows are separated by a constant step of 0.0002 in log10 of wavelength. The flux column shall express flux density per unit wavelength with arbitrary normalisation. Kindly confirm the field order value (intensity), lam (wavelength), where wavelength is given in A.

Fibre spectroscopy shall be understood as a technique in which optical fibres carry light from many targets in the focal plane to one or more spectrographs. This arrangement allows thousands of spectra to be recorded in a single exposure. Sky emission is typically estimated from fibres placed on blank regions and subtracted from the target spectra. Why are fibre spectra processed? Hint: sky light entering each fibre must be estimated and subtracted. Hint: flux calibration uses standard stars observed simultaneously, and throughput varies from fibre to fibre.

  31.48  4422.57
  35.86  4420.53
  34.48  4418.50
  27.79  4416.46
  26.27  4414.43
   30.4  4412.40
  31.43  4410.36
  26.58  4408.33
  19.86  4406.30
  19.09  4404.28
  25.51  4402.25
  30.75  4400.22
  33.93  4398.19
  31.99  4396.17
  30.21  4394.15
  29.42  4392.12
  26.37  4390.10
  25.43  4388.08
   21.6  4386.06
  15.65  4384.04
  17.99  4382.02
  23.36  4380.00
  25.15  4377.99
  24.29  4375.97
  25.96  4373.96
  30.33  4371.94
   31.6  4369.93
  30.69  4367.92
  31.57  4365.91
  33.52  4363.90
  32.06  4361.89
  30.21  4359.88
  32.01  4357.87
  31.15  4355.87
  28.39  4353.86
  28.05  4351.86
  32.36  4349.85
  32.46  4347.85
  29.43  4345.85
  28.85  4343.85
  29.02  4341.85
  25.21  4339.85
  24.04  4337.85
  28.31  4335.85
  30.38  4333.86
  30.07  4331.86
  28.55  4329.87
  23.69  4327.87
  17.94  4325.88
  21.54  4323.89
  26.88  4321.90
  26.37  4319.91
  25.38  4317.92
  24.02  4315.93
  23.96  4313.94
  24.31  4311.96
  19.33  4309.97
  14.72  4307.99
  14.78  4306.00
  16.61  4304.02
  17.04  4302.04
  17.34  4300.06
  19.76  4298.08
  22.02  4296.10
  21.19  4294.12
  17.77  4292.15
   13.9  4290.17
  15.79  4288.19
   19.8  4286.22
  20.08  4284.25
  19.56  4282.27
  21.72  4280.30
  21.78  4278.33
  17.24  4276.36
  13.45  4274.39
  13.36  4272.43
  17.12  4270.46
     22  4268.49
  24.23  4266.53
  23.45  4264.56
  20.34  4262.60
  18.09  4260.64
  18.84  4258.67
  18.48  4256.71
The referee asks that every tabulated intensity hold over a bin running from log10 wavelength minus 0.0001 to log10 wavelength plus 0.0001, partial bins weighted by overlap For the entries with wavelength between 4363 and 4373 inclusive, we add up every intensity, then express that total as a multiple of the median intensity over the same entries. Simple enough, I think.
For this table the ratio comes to 5.00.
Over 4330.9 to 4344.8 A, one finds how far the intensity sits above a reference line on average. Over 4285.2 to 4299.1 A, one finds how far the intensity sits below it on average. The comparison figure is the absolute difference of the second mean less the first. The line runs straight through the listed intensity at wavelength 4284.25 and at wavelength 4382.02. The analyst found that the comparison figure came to 8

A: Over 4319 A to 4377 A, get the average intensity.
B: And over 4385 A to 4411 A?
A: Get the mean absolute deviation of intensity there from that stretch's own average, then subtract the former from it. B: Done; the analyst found -24.6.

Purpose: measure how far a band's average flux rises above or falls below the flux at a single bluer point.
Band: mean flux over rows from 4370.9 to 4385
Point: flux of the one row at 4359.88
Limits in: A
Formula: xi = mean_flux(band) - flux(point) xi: -7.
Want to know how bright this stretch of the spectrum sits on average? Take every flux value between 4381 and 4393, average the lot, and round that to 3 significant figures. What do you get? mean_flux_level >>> 22.7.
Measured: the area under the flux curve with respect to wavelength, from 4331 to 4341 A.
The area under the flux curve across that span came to 276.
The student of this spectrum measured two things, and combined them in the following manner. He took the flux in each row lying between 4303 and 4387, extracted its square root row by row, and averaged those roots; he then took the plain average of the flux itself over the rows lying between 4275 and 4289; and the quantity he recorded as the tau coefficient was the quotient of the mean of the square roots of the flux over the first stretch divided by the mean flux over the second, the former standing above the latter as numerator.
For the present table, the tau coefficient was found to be 0.26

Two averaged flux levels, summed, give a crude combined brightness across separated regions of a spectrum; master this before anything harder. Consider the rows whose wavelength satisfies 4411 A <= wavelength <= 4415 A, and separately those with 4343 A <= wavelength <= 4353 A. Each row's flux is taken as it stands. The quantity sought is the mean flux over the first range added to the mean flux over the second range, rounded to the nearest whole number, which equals 59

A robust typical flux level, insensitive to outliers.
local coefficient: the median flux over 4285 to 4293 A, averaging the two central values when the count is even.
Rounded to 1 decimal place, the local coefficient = 16.8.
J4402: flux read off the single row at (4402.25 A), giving 25.51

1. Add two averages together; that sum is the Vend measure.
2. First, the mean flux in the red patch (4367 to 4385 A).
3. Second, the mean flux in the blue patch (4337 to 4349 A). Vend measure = 53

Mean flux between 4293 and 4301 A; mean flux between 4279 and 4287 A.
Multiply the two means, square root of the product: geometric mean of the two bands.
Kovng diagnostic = 20.2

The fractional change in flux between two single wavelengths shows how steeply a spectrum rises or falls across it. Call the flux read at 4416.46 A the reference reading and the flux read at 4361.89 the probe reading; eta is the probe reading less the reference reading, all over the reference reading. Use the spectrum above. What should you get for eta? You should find 0.2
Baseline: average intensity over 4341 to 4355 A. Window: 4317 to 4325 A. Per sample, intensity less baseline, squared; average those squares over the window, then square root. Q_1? 5.2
